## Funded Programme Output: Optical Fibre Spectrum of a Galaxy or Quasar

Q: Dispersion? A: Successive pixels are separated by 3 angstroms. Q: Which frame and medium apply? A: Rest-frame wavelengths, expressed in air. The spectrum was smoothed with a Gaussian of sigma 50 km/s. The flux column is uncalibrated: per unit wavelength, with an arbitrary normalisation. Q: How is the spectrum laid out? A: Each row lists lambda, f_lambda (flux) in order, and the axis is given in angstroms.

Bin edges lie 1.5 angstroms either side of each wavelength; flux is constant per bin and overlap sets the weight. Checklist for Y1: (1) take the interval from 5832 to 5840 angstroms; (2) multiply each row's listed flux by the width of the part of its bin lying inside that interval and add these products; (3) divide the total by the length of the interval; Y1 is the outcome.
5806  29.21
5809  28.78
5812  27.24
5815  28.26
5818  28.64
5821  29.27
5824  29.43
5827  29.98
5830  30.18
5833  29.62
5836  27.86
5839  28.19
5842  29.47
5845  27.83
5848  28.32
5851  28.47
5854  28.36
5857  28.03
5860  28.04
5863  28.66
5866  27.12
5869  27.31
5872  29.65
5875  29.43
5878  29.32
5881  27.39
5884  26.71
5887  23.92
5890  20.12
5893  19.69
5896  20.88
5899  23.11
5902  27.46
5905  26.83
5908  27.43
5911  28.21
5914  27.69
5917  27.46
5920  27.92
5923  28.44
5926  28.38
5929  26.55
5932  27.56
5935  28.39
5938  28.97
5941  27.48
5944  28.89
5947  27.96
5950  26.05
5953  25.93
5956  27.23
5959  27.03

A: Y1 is 28.5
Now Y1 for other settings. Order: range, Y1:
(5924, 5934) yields 27.6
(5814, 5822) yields 28.7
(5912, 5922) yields 27.8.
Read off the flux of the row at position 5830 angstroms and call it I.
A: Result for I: 30.18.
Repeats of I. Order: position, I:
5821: 29.27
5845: 27.83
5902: 27.46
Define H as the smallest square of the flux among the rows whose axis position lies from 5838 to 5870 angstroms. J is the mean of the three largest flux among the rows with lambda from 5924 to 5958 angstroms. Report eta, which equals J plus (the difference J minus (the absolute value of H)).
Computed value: -678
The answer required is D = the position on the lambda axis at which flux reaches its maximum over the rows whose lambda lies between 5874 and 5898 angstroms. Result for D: 5875 angstroms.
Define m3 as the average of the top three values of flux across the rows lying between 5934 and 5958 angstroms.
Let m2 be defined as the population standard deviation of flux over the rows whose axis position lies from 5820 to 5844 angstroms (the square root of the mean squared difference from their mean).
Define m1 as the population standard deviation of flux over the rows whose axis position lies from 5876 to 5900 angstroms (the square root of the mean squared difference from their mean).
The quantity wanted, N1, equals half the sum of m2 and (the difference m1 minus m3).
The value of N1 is -12.3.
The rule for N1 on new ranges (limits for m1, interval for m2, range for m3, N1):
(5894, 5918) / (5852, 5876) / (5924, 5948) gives -12.7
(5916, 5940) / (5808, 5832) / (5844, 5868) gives -13.4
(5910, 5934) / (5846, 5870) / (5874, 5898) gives -13.8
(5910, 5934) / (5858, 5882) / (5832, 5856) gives -13.8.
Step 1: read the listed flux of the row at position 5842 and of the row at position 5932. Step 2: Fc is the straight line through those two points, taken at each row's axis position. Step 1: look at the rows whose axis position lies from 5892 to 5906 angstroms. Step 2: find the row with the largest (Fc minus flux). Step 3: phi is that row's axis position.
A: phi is 5893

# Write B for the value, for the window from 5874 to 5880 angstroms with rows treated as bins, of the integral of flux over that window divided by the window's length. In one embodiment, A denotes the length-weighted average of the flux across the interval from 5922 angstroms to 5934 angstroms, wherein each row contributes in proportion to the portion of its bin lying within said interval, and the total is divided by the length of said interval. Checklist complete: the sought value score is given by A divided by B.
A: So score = 0.95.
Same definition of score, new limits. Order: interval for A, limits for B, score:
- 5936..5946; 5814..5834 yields 0.97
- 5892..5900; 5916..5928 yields 0.76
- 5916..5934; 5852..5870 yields 0.99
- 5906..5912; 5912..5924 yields 0.99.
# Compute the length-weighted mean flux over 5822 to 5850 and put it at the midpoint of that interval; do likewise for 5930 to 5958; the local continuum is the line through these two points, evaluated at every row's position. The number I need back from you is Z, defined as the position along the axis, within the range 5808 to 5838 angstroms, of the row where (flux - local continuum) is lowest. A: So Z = 5812 angstroms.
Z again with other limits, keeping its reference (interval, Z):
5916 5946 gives 5929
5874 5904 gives 5893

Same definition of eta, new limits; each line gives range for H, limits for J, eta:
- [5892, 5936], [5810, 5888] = -328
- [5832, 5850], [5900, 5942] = -717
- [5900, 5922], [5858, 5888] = -661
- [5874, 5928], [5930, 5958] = -330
